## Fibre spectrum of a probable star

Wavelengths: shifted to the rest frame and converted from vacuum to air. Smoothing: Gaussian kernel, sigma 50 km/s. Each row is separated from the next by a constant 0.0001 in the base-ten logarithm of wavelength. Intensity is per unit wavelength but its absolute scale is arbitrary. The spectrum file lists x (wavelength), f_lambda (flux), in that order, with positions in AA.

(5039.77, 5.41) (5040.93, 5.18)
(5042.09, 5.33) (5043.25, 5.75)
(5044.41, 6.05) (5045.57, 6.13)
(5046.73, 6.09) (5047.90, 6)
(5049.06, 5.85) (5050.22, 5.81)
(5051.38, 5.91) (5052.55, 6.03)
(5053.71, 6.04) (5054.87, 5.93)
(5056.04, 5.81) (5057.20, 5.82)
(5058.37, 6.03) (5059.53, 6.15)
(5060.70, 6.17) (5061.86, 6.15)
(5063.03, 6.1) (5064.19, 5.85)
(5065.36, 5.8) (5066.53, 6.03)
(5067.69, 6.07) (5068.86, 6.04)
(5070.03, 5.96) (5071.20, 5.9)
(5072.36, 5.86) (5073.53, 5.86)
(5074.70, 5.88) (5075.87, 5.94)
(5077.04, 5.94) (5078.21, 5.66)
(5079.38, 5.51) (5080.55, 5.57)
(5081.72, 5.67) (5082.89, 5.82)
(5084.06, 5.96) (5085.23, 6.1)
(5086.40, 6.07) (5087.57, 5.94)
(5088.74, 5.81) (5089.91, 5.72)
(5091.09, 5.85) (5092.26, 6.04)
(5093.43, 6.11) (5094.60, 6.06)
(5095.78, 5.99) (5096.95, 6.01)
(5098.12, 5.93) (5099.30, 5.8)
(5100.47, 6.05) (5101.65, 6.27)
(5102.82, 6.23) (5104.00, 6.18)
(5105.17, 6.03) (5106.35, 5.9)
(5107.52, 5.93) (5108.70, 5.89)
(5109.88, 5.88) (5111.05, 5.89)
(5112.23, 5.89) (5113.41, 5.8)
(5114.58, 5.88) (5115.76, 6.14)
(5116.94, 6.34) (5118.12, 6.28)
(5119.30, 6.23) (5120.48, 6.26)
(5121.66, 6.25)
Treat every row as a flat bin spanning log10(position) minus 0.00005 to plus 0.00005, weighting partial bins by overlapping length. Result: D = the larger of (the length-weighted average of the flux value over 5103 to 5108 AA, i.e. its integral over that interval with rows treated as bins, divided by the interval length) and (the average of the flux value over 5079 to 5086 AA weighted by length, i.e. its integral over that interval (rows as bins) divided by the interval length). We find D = 6.03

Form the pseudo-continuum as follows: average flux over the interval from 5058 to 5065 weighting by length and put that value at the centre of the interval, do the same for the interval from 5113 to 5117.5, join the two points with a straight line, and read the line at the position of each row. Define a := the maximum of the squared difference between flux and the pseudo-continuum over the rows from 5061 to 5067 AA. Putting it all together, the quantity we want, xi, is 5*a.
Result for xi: 0.4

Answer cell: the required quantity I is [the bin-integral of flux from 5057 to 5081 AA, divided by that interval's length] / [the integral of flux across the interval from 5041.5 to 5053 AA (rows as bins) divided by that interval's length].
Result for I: 1.00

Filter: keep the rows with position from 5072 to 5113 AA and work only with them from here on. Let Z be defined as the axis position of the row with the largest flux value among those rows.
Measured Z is 5101.65 AA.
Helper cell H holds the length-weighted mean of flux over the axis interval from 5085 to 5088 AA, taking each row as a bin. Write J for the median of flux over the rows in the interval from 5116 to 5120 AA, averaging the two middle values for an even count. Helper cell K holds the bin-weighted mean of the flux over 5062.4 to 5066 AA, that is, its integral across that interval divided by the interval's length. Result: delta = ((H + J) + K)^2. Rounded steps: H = 6.04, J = 6.28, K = 5.91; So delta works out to 332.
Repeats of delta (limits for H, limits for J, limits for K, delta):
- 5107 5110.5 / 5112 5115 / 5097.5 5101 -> 314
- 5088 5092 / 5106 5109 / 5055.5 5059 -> 310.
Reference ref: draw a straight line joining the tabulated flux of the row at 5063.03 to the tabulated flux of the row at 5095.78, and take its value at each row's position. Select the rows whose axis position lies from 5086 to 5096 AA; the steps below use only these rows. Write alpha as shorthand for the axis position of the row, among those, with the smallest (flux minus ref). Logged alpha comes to 5089.91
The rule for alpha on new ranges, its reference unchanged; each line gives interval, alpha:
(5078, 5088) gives 5079.38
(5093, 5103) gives 5099.30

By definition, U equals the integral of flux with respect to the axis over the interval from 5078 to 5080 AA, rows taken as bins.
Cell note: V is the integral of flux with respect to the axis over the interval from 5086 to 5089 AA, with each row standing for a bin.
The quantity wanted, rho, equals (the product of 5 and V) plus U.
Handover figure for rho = 100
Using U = 11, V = 18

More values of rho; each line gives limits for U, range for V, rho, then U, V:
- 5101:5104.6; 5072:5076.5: 155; 22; 26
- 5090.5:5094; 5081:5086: 168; 21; 29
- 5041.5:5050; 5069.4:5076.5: 259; 50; 42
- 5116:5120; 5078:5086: 256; 25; 46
